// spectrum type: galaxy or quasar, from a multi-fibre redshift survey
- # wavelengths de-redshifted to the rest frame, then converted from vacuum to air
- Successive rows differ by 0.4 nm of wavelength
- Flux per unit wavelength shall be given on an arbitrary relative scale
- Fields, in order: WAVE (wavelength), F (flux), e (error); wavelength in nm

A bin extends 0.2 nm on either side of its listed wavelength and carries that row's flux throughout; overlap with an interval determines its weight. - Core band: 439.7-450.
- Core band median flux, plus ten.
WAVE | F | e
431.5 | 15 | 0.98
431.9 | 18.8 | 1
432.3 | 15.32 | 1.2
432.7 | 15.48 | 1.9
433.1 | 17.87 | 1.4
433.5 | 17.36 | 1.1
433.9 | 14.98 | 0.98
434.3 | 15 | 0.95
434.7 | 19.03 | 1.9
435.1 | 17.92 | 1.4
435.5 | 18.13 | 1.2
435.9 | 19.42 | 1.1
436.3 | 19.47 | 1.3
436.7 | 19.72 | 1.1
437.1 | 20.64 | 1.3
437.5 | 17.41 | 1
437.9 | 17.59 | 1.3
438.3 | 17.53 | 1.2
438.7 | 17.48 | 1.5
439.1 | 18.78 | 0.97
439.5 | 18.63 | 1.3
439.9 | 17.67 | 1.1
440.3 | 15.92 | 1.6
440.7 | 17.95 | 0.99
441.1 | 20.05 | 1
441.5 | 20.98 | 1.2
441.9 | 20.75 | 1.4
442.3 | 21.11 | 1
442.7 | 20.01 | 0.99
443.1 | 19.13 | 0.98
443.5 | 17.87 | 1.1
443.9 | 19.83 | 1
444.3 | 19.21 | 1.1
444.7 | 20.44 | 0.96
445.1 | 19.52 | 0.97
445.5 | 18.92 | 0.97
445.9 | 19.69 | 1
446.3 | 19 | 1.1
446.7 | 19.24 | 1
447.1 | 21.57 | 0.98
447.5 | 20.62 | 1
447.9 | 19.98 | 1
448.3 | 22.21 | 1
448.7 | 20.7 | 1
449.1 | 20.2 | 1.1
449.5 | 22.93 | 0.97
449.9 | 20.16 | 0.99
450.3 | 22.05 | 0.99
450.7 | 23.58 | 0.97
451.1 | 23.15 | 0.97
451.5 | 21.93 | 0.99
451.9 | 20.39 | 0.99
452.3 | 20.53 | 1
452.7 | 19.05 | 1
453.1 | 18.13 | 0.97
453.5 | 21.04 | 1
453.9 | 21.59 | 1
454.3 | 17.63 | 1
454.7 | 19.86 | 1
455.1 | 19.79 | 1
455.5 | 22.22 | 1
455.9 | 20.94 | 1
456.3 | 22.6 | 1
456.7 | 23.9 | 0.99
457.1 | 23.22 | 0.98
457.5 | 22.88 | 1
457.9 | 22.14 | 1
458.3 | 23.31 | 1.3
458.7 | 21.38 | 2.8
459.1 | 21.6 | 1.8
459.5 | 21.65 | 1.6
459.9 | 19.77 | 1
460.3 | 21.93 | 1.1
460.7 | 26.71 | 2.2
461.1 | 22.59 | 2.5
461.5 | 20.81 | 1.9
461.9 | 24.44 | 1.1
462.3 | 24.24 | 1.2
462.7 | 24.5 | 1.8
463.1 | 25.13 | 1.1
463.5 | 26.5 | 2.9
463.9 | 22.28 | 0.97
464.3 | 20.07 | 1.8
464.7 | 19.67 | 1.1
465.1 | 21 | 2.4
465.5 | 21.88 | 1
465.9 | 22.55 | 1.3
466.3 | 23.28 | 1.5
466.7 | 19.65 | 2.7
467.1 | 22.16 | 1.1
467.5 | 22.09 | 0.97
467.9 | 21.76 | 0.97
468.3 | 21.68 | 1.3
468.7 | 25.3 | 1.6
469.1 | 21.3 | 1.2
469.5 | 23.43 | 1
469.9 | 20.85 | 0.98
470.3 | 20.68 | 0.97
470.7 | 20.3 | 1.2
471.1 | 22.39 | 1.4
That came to 30.0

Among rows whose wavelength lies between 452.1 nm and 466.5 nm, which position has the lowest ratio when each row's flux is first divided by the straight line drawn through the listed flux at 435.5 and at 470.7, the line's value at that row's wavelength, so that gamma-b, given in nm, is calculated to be 454.3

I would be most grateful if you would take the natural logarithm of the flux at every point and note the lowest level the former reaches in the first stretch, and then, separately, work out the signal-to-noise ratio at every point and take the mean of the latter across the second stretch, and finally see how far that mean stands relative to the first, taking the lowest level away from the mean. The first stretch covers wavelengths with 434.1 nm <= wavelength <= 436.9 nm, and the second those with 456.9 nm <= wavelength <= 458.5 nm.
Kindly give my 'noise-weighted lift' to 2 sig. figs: 19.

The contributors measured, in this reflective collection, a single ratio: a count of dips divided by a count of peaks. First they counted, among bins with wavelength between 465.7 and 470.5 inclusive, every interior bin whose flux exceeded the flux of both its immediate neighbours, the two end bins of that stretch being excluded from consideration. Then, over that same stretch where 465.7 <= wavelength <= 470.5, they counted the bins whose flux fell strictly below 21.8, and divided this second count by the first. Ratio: 1.5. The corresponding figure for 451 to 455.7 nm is 3.0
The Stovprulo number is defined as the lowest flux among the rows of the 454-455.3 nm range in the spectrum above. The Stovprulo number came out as 17.63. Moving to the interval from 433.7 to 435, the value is 14.98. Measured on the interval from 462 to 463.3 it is 24.24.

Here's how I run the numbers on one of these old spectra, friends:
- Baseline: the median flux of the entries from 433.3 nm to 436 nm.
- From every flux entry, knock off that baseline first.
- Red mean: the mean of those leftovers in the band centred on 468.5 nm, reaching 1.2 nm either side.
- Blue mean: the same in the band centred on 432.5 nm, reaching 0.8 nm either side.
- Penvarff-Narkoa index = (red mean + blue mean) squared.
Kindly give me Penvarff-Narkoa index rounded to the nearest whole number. 13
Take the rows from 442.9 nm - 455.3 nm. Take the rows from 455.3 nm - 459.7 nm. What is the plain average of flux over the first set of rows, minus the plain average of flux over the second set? -2.03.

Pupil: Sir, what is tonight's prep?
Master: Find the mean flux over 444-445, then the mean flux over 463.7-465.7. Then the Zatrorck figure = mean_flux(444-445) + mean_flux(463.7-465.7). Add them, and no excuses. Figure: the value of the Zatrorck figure 40.8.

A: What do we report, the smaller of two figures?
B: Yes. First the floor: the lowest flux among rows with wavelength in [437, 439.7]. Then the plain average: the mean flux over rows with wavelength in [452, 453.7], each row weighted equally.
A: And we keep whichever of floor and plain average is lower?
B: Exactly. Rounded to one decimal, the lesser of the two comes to 17.4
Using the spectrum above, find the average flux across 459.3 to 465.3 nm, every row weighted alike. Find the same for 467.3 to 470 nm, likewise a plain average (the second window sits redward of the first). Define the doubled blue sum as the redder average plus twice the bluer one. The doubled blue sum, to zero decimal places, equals 68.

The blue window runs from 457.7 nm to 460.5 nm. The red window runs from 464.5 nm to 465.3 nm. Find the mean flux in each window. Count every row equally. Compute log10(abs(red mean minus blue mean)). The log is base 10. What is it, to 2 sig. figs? 0.13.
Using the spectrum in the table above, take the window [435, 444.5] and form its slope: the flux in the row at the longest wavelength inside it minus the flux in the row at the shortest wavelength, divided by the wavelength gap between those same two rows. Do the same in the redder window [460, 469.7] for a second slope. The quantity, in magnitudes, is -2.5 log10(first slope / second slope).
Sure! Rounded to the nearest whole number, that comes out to 0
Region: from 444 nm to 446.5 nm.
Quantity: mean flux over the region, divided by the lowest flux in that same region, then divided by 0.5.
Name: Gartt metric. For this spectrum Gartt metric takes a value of 2.06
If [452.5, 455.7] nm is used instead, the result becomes 2.26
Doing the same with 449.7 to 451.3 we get 2.21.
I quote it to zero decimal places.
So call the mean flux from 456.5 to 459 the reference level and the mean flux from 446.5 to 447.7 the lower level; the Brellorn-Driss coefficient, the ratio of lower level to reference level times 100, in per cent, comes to 90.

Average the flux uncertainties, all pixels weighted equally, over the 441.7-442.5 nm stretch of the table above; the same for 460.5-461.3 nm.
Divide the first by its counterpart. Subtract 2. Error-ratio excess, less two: -1.49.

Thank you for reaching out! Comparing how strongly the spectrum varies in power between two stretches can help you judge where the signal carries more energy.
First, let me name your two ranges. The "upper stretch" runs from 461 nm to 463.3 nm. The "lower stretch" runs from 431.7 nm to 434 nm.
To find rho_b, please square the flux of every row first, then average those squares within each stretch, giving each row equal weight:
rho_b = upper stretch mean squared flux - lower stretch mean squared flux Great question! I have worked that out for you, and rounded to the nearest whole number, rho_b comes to 281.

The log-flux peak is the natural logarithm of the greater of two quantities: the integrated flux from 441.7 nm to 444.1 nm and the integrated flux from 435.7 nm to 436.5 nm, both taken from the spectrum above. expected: 3.86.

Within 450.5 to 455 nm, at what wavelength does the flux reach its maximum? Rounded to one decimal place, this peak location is 450.7 nm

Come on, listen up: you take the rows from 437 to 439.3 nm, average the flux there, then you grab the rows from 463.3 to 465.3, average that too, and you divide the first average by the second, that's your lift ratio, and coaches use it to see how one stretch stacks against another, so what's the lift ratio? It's 0.83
